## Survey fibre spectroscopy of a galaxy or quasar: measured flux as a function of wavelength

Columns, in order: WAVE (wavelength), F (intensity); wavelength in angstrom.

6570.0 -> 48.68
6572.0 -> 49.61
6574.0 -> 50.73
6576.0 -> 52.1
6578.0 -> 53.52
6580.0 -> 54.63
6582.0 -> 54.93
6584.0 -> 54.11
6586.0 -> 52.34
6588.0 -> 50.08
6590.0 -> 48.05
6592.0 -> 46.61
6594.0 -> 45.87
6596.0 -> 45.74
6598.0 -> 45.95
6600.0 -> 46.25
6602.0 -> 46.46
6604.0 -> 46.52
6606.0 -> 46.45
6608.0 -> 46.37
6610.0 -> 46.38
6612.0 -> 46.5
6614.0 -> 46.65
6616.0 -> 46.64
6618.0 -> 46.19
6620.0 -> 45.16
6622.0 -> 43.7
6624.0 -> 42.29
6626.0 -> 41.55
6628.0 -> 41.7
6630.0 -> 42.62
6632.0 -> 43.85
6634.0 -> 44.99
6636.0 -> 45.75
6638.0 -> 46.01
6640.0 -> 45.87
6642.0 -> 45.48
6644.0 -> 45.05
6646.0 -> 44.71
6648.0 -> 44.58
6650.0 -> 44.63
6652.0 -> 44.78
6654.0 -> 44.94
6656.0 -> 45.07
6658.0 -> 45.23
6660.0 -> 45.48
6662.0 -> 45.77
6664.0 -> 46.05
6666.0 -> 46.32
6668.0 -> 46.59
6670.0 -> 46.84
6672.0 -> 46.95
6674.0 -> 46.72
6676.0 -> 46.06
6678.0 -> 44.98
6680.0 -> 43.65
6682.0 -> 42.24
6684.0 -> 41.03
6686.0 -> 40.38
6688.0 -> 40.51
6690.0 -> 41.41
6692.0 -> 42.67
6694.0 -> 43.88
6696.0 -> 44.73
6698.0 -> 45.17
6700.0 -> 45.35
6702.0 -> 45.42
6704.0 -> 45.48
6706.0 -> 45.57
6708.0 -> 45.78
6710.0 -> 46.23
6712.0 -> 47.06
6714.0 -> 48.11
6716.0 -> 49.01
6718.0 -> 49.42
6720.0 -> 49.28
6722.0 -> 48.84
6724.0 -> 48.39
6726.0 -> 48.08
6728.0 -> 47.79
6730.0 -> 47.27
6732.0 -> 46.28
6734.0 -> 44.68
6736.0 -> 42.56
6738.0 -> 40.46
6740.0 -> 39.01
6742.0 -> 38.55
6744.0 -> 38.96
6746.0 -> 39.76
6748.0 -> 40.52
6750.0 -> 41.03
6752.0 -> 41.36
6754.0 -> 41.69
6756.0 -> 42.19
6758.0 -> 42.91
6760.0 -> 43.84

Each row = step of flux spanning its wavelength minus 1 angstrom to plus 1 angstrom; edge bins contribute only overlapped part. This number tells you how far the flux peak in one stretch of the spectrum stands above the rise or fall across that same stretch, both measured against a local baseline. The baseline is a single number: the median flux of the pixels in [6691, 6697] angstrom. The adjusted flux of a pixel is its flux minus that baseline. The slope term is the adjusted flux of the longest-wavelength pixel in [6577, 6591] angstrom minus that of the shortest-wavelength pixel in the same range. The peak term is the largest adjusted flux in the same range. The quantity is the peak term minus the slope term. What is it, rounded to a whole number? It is 17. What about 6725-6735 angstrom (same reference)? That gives 8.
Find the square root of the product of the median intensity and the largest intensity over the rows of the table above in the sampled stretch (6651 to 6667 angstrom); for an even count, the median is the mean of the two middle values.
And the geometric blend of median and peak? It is 45.8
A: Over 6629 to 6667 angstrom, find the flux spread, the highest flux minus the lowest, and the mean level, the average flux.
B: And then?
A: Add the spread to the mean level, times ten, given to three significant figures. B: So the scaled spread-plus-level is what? 488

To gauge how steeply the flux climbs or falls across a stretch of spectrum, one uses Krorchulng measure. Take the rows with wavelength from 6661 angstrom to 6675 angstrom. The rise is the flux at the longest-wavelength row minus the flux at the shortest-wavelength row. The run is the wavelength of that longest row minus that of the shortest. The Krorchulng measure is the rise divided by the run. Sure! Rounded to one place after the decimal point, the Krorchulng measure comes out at 0.1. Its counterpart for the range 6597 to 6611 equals 0.0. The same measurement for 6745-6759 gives 0.3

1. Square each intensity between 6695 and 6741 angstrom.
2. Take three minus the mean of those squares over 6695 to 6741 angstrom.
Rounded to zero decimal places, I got -2128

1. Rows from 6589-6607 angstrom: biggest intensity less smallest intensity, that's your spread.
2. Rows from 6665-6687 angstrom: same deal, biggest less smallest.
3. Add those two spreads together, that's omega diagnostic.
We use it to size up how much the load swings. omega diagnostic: 8.9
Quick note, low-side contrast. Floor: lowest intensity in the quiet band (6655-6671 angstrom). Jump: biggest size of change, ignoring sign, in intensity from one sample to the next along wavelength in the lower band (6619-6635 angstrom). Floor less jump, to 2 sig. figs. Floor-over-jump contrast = 44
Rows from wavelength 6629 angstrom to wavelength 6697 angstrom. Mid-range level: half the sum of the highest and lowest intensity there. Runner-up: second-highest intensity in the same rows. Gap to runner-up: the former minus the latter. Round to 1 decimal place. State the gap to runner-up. -3.2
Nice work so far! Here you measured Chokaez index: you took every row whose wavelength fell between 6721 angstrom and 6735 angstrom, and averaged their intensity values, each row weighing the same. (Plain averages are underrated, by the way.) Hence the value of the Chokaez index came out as 47.3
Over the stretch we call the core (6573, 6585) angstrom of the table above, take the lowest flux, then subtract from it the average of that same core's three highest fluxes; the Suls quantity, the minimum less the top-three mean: -4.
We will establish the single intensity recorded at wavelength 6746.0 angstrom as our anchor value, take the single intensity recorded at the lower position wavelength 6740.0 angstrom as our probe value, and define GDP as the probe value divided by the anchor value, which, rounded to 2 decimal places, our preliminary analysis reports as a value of 0.98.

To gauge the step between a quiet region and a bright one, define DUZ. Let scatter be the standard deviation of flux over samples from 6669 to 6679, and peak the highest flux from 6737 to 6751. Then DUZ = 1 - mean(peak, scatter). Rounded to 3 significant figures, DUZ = -19.9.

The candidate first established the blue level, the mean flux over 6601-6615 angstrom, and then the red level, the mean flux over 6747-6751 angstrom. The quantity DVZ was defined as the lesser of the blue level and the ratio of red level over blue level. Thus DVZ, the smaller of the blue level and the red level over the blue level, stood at 0.88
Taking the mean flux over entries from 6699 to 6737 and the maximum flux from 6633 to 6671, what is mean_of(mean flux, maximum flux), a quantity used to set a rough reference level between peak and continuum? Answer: 47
